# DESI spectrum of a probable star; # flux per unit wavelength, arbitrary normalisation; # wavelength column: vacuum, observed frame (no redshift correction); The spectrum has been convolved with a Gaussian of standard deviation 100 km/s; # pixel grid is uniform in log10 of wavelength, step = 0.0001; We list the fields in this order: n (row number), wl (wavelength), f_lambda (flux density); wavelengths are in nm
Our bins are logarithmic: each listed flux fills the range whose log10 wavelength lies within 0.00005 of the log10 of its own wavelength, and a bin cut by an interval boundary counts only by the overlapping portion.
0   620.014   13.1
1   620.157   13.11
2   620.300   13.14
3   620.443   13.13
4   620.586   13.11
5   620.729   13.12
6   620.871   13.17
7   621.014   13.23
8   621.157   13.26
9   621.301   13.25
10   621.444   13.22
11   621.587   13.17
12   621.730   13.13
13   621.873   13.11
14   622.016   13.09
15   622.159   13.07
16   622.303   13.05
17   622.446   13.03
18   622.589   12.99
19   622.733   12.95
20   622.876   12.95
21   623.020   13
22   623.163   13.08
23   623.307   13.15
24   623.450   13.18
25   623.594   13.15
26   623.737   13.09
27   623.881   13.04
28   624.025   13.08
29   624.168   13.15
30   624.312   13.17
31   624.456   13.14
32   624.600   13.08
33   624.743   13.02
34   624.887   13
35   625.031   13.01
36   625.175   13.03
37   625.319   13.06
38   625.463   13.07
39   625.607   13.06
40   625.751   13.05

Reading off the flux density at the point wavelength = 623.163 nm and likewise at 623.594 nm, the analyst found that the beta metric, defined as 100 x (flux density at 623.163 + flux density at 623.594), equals 2623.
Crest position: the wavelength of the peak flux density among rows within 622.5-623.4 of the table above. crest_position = 623.307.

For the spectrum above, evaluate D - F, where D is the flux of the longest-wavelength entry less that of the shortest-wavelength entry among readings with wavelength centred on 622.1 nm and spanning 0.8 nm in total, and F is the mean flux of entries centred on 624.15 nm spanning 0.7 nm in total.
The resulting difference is -13.2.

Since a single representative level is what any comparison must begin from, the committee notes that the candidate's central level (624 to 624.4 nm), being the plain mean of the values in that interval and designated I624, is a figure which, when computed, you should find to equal 13.1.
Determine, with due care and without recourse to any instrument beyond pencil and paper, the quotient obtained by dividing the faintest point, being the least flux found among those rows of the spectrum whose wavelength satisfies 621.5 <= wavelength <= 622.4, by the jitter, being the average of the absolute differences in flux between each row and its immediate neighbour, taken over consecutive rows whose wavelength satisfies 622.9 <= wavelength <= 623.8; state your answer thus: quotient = 242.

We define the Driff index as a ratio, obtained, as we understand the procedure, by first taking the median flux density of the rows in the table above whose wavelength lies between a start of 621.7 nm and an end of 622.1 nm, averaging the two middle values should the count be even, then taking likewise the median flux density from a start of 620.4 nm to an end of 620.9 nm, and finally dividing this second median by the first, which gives 1.001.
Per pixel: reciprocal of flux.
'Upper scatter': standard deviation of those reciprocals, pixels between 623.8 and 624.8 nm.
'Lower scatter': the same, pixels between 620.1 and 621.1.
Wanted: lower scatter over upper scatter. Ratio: 0.74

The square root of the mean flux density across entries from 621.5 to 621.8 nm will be 3.63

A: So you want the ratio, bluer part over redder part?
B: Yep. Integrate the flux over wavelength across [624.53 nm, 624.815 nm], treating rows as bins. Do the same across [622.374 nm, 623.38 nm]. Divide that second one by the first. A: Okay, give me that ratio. 3.5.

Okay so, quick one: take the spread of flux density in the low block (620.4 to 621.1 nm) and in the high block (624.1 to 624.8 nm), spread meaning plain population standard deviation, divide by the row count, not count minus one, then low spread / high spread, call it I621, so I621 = 0.8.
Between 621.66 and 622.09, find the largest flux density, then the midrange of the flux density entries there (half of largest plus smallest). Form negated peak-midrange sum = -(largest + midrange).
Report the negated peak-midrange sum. -26.2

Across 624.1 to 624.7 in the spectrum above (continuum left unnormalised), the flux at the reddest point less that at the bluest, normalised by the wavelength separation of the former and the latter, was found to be -0.16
